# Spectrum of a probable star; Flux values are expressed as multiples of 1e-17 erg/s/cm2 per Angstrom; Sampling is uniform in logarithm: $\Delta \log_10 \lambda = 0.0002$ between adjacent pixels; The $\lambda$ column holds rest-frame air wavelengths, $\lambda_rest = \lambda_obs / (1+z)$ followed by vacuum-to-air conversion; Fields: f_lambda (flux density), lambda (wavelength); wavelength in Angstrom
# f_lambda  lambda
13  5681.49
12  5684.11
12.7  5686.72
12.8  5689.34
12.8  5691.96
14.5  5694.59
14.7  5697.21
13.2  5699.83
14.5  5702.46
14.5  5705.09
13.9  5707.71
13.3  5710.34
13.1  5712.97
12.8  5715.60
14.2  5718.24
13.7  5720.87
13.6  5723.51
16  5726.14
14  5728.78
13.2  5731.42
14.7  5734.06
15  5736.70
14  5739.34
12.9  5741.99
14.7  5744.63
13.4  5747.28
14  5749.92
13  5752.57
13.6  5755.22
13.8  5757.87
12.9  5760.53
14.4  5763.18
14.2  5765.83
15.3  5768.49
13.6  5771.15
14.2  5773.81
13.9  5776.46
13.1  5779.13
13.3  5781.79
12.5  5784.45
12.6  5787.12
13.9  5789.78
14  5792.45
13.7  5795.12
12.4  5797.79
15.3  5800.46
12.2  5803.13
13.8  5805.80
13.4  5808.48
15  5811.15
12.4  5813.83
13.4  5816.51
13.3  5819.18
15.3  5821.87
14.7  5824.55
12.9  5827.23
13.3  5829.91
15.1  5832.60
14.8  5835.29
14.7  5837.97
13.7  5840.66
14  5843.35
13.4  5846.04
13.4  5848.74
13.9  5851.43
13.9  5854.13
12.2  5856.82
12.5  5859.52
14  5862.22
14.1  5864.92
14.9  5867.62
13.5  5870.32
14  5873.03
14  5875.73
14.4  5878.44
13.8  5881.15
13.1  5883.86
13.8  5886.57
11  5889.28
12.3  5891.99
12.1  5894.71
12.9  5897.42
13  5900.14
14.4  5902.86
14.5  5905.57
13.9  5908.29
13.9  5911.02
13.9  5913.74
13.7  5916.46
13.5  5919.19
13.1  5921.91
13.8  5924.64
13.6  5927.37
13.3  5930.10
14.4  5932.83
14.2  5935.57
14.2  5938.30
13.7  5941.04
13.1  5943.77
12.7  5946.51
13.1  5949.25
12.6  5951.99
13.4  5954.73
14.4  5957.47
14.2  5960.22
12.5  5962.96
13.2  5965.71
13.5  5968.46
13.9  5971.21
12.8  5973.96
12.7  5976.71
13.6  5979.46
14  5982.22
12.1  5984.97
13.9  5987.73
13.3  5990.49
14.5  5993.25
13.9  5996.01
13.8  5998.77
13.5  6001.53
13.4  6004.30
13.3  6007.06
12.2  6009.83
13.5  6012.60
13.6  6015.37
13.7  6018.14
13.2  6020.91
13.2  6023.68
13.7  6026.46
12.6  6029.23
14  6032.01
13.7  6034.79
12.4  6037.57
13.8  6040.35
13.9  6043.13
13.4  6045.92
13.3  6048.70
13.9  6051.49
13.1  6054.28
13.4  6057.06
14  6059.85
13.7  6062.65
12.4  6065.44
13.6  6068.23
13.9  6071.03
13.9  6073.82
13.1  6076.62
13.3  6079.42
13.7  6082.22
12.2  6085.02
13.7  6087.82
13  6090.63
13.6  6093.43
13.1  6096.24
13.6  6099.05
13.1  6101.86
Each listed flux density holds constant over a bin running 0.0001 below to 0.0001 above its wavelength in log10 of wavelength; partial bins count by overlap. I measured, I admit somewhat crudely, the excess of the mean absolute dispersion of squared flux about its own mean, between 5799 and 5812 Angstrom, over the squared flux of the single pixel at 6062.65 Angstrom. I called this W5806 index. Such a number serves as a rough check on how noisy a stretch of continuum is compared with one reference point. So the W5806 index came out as -161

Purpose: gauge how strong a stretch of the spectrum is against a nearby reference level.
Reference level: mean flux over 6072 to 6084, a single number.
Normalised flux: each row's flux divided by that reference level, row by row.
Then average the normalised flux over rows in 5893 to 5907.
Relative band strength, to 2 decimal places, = 0.99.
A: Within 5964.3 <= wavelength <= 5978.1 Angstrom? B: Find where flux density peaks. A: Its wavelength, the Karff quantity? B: 5971.21 Angstrom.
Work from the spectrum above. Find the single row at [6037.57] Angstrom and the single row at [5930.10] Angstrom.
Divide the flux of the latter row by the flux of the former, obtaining 1.07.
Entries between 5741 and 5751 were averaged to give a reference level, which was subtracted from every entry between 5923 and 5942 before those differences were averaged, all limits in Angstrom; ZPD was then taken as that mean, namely 0.1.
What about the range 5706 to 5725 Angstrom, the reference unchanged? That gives -0.2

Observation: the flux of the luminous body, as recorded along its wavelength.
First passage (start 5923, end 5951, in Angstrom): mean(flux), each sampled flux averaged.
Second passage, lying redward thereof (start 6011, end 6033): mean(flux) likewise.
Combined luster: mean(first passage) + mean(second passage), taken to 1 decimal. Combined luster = 27.0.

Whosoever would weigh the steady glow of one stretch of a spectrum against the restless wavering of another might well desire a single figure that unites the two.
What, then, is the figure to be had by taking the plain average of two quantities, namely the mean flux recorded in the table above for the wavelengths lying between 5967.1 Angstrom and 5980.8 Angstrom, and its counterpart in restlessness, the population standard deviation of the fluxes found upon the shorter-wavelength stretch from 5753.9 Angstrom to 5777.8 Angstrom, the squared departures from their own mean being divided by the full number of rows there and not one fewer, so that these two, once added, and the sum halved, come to 6.96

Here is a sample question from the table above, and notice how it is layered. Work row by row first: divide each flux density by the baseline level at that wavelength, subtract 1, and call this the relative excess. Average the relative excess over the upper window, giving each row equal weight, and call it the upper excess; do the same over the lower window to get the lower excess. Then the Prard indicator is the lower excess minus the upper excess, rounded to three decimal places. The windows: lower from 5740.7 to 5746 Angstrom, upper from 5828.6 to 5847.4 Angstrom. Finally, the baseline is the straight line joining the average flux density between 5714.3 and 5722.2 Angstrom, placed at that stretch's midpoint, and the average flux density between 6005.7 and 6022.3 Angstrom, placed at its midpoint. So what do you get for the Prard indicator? -0.033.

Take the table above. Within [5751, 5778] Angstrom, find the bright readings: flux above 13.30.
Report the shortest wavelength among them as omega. 5755.22 Angstrom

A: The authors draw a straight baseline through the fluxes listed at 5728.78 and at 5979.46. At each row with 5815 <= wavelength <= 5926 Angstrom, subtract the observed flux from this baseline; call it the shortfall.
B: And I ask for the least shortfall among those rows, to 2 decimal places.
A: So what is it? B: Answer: -1.45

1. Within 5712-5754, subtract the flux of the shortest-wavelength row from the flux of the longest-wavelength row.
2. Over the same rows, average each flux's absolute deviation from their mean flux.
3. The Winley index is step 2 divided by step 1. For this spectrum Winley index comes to -6.8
